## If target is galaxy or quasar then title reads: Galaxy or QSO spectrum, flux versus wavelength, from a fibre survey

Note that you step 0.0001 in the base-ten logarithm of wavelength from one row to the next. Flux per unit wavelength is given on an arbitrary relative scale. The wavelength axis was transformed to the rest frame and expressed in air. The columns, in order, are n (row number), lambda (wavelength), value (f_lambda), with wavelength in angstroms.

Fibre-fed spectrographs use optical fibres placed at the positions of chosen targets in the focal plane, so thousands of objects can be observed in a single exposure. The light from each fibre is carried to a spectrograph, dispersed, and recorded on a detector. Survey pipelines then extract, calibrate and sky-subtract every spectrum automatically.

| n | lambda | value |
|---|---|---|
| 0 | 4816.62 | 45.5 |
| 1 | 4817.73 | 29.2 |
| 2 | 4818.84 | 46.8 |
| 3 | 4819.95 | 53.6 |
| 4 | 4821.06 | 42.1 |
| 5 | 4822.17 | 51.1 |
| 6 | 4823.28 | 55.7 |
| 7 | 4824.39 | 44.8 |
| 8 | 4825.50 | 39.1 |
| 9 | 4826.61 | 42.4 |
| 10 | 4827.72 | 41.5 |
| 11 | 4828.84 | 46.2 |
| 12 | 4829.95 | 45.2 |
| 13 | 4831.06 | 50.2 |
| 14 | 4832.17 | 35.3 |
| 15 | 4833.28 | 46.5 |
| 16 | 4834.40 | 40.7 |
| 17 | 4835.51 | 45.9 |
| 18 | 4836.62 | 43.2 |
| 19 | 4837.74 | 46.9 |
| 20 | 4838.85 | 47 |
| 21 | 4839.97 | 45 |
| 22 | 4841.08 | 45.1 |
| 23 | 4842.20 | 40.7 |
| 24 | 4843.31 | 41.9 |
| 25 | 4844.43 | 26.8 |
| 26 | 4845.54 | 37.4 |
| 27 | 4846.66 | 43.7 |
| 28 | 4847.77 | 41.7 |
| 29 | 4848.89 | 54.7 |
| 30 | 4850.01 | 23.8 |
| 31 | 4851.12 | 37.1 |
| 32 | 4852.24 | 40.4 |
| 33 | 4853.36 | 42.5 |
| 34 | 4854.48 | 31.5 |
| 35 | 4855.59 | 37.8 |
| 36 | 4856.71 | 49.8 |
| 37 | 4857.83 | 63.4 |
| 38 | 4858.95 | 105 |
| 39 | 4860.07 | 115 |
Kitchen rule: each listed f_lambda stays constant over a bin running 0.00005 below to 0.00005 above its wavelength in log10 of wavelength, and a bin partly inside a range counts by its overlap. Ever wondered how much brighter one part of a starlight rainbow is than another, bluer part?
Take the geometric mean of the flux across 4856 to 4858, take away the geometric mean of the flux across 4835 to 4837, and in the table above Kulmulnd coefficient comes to 12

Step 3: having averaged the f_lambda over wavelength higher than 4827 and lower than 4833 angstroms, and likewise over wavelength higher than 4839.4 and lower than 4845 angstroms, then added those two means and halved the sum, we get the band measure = 41.8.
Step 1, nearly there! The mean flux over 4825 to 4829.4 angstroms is 42.3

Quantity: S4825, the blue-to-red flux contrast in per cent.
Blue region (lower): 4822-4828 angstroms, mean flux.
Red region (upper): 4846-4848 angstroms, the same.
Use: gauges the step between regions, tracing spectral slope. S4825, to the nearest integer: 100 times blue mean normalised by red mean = 107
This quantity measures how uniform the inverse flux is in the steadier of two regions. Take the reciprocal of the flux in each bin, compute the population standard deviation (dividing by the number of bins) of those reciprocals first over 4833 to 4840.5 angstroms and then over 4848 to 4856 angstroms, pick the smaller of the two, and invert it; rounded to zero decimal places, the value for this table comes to 894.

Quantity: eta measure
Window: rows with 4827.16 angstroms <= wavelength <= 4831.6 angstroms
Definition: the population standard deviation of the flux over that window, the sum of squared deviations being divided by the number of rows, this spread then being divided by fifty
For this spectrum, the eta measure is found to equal 0.06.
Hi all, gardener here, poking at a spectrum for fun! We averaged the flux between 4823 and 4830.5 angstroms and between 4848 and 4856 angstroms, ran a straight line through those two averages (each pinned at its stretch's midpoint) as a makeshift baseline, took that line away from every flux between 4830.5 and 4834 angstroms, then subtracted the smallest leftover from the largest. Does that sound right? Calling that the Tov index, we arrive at 14.6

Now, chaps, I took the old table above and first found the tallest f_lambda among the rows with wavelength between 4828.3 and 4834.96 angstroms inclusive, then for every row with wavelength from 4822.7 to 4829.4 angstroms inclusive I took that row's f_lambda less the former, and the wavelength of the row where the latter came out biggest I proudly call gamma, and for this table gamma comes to 4823.28 angstroms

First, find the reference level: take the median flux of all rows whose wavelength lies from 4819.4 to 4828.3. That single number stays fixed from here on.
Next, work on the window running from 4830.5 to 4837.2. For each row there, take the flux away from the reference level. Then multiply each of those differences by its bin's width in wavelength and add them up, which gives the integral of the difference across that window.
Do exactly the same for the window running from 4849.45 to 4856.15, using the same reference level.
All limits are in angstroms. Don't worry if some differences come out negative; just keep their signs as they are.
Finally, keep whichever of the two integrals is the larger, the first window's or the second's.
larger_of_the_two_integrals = 54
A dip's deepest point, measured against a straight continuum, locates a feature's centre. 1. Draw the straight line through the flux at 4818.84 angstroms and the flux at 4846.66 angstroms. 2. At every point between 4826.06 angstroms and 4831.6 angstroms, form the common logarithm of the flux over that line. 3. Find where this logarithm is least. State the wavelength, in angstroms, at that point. 4827.72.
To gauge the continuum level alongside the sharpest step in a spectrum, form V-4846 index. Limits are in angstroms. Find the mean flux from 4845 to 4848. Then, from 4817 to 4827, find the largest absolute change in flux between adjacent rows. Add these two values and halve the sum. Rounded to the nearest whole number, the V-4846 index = 29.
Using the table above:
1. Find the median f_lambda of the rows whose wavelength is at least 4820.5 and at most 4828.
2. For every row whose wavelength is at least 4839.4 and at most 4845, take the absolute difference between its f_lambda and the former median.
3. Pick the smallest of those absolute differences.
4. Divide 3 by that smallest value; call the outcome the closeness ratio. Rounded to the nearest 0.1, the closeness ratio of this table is 6.0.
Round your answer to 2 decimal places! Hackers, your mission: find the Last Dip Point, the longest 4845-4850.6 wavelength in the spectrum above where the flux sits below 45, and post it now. 4850.01 angstroms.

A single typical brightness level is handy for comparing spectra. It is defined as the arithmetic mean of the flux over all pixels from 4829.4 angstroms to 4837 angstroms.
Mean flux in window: 44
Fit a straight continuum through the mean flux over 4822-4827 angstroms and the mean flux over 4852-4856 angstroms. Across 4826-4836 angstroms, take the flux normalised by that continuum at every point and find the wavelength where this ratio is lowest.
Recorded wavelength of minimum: 4832.17 angstroms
